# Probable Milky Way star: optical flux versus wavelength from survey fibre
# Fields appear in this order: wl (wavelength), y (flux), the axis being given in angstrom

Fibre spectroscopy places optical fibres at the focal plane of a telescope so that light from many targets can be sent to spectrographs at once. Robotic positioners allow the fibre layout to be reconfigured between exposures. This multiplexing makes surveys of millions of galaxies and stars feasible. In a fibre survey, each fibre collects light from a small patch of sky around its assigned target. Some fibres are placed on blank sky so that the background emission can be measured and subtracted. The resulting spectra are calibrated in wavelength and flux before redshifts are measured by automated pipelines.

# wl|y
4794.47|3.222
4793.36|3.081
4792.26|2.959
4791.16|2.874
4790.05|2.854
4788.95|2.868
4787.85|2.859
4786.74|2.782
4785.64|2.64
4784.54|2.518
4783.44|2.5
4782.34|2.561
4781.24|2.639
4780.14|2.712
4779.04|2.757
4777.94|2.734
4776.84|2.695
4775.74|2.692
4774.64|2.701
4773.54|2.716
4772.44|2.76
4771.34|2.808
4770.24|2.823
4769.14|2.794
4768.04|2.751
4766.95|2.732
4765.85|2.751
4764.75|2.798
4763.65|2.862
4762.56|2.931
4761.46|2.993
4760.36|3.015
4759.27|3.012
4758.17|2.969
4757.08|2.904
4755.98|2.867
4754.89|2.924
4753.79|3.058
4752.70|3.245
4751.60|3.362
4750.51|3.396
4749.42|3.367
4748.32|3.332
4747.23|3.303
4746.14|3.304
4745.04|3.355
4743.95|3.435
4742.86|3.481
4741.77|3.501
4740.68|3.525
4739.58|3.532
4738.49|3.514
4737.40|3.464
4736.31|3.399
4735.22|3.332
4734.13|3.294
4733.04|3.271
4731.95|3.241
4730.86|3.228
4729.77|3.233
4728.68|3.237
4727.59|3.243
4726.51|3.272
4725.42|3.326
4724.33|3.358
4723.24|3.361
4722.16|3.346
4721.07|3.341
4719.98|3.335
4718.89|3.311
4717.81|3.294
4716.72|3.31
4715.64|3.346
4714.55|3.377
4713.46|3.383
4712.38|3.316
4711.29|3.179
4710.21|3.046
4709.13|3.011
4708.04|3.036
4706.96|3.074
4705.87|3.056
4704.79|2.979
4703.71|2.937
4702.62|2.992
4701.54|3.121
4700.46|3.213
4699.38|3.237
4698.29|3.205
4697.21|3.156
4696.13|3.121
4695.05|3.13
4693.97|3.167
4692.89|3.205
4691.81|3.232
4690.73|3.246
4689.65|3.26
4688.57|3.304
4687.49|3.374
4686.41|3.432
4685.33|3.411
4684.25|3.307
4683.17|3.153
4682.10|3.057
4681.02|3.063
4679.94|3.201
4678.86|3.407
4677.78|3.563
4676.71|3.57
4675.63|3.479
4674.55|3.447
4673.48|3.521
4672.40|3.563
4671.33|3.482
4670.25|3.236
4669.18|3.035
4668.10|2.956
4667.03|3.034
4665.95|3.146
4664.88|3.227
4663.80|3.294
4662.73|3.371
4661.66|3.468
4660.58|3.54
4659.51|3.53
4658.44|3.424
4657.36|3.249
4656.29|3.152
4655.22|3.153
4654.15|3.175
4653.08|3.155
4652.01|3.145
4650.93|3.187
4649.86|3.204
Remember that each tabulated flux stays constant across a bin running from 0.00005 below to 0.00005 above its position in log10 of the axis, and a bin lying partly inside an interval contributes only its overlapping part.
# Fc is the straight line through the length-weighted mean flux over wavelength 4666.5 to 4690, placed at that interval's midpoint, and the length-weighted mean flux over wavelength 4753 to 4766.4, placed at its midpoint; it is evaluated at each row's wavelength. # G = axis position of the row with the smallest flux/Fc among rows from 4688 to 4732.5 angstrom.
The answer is 4703.71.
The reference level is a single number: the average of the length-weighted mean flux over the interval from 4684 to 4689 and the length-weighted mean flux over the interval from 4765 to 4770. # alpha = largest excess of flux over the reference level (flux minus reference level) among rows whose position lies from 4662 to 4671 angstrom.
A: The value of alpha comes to 0.31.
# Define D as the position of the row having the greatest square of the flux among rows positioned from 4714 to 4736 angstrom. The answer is 4714.55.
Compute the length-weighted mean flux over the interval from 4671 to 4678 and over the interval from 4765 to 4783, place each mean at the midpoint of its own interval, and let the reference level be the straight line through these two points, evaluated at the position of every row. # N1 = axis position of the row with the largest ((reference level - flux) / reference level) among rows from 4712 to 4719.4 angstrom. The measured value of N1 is 4712.38 angstrom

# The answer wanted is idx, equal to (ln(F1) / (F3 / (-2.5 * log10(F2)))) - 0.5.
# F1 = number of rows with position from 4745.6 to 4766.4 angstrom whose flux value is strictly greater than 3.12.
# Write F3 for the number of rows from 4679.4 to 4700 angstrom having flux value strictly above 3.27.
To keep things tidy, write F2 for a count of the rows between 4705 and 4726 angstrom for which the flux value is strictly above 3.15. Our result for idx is -1.6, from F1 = 7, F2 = 14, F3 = 5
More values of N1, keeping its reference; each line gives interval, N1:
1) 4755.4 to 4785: 4783.44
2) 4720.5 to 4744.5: 4727.59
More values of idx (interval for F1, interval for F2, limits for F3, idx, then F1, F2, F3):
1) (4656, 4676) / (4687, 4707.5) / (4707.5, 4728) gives -1.0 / 16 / 11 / 14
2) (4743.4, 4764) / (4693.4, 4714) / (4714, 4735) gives -0.9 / 9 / 8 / 14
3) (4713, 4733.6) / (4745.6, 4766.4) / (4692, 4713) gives -6.7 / 19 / 7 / 1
